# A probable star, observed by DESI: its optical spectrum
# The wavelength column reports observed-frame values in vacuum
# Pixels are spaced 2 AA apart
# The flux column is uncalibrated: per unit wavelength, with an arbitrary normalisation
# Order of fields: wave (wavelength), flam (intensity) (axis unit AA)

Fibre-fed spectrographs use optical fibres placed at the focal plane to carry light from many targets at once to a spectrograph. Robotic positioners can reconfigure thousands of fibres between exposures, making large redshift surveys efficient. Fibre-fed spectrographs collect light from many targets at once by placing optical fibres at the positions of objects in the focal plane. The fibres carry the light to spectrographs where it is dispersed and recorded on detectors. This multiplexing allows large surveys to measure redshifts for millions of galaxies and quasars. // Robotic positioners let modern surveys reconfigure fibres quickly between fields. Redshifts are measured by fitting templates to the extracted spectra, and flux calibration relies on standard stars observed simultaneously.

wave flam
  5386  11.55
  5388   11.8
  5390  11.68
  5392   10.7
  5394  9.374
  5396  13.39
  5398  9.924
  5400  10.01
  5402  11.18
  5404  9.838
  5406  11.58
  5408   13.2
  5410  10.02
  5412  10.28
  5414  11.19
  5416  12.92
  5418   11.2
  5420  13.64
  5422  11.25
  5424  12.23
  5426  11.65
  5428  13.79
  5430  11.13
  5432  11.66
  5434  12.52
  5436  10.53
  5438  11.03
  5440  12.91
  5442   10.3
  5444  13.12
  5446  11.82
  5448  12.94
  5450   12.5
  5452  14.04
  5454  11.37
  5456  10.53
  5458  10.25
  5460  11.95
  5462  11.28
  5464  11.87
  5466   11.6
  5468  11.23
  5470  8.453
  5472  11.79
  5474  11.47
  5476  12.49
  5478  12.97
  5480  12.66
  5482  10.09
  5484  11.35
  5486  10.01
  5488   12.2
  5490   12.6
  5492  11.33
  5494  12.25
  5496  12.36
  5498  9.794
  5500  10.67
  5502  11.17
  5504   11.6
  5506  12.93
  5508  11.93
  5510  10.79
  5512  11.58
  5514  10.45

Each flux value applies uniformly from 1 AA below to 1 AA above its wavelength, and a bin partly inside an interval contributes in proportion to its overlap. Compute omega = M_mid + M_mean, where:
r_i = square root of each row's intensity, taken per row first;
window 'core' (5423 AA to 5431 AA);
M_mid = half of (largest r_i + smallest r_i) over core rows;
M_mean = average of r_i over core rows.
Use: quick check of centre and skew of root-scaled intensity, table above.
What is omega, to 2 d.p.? 7.01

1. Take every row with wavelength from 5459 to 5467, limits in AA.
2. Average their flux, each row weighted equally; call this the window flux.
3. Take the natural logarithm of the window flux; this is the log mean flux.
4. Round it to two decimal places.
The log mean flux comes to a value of 2.46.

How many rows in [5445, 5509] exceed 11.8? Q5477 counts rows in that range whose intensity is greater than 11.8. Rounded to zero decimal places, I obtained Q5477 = 15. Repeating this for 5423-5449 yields 7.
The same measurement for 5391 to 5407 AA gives 1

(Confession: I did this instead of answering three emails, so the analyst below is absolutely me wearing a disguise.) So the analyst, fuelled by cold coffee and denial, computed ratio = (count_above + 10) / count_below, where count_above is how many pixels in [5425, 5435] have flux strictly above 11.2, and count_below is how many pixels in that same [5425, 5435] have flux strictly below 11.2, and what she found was 14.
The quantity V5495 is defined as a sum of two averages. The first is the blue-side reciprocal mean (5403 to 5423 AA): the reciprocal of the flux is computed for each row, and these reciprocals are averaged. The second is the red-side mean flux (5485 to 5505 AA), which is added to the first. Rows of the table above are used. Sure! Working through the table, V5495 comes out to 11.5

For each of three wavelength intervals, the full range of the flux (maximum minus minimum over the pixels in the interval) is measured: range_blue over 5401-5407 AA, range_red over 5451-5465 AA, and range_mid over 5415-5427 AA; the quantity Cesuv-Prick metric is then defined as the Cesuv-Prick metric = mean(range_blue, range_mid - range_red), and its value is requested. 0.20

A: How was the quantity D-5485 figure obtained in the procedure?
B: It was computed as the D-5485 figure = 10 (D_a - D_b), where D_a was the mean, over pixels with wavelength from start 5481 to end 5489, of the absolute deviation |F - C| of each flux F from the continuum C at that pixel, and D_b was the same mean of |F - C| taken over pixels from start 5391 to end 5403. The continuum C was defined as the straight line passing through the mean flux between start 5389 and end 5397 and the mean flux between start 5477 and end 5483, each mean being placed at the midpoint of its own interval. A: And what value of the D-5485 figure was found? -1.0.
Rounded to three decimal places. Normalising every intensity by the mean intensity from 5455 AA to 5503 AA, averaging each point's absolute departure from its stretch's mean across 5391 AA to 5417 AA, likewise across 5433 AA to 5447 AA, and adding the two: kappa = 0.182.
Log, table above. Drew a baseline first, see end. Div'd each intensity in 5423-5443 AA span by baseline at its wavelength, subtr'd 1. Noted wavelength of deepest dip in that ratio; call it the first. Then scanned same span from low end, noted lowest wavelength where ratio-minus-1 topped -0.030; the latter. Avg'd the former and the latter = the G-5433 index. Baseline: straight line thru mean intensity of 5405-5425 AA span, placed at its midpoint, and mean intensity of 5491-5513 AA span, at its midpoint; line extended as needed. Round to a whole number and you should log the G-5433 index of 5433 AA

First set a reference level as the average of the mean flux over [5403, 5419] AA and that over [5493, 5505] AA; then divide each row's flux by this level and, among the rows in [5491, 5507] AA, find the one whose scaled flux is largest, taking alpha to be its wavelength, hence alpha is 5506 AA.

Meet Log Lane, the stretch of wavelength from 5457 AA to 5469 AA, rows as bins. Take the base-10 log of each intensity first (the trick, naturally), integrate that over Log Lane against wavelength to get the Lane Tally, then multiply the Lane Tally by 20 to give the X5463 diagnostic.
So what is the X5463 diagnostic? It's 253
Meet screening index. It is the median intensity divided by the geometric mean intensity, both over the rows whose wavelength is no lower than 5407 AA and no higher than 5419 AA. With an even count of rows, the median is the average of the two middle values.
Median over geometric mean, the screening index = 0.98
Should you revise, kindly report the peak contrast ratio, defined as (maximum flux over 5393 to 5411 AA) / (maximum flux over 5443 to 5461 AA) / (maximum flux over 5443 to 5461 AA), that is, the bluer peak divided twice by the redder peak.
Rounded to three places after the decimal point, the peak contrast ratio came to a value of 0.068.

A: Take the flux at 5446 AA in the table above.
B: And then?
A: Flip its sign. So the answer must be -11.8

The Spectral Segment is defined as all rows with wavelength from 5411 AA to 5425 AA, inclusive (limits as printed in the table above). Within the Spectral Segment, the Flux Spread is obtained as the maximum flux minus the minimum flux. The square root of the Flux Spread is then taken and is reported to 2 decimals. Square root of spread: 1.83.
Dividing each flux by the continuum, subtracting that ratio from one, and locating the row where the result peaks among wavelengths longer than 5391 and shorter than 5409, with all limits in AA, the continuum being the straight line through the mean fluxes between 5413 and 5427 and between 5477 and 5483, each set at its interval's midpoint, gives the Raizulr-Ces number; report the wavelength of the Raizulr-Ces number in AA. 5394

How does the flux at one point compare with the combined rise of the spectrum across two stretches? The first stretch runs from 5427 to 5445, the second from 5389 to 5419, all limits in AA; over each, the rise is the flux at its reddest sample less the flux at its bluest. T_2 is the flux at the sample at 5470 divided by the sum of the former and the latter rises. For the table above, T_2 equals -7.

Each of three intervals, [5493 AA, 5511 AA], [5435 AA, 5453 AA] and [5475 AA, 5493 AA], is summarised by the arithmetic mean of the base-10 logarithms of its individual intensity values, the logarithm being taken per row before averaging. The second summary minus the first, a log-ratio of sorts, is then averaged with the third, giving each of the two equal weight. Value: 0.545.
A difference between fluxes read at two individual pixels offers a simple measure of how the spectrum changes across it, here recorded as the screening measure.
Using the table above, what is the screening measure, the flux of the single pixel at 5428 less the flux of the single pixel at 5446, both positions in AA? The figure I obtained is 1.97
